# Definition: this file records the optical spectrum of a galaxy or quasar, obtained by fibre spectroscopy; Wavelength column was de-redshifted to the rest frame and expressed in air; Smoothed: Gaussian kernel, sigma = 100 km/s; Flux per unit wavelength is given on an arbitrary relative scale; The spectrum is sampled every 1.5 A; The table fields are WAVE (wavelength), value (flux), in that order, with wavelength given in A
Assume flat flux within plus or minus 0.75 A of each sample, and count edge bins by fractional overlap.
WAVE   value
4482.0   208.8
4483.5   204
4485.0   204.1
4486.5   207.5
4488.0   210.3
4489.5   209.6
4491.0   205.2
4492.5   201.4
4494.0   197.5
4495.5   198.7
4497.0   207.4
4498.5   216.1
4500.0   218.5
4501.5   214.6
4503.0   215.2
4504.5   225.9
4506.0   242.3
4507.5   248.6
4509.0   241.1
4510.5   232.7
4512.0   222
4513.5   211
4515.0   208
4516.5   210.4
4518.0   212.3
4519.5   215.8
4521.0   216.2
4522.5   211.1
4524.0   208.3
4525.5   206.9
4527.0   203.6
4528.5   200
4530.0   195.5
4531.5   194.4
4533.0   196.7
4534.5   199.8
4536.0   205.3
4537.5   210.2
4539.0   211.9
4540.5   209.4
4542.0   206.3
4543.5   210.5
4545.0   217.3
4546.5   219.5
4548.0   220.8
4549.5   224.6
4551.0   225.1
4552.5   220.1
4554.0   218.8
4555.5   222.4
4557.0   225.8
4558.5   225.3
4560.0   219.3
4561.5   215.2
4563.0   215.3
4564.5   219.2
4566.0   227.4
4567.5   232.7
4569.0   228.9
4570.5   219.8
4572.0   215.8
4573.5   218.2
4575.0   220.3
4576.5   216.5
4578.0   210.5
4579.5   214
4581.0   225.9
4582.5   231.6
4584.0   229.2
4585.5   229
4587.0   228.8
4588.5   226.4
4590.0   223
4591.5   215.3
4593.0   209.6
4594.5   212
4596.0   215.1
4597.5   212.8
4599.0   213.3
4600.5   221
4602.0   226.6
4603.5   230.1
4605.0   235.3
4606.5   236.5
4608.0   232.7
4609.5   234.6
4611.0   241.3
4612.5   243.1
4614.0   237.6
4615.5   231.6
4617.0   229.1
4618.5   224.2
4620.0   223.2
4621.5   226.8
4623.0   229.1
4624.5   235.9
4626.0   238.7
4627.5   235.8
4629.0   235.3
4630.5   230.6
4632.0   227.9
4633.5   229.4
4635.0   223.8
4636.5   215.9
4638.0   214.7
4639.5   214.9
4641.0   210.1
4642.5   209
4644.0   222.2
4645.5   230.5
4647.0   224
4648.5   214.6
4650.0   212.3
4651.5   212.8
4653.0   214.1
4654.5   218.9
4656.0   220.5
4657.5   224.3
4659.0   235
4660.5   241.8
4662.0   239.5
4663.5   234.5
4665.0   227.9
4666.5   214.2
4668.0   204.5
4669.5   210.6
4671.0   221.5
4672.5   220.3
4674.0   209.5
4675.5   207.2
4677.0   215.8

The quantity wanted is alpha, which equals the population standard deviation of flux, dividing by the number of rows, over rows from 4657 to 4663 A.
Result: 6.7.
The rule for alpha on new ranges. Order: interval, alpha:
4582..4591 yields 2.7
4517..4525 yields 3.0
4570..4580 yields 3.2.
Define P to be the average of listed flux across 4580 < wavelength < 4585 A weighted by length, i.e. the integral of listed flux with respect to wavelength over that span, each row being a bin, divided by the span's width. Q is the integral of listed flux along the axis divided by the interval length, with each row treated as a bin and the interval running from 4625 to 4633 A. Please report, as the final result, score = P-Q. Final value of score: -5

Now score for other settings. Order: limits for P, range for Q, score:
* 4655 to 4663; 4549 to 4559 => 9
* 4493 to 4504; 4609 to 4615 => -29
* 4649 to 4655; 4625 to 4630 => -22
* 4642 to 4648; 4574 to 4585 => 0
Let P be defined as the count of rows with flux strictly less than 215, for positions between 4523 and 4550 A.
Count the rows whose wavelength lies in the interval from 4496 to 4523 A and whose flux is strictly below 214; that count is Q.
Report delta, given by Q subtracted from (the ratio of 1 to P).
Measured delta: -5.9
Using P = 14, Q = 6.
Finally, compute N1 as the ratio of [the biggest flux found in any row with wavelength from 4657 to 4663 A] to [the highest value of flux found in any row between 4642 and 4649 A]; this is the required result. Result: 1.05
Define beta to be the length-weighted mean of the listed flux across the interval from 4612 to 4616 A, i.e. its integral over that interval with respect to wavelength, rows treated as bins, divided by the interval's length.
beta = 237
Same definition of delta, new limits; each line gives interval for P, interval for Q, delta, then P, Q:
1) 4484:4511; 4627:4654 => -3.9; 10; 4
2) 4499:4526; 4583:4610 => -3.9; 8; 4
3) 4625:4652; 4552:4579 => -0.9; 7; 1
